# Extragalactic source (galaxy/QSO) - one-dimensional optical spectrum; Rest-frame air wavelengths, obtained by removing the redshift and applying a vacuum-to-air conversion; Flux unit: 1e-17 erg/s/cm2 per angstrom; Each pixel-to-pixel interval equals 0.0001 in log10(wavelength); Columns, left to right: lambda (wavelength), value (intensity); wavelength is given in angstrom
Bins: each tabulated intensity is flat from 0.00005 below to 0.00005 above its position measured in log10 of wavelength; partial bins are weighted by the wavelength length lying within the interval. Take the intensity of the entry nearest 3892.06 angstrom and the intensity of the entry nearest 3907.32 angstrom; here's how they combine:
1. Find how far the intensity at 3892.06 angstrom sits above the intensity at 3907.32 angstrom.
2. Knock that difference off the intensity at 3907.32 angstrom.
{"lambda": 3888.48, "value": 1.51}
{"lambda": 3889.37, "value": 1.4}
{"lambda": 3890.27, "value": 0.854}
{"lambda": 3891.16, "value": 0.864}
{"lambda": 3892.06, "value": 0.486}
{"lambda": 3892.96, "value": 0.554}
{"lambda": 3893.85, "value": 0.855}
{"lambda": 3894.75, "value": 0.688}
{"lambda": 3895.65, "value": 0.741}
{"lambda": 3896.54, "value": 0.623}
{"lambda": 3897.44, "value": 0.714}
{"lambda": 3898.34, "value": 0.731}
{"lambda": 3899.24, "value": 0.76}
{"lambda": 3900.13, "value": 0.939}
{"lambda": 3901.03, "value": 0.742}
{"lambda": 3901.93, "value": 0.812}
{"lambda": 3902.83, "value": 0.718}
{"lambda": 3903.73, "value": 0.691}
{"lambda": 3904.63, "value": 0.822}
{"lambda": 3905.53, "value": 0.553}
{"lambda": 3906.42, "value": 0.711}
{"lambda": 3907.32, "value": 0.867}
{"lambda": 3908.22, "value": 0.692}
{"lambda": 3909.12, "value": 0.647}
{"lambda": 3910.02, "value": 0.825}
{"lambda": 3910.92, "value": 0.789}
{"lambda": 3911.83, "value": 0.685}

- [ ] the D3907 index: 1.2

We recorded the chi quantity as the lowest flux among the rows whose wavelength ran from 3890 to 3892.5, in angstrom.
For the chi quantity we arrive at 0.486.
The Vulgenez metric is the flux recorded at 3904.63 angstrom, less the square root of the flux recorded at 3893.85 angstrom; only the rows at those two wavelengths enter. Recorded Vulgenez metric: -0.10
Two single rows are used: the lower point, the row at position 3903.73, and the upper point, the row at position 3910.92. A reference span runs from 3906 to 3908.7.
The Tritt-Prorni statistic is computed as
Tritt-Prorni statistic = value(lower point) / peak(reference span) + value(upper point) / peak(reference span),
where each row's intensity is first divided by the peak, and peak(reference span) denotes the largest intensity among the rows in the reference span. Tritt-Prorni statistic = 1.71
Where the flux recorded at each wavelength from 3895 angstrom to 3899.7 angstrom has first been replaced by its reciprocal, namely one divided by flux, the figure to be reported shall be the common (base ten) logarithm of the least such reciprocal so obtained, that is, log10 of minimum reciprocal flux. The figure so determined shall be 0.12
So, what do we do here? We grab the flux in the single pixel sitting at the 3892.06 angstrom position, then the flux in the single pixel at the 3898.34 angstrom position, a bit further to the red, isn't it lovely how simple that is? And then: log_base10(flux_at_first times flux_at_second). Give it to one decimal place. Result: -0.4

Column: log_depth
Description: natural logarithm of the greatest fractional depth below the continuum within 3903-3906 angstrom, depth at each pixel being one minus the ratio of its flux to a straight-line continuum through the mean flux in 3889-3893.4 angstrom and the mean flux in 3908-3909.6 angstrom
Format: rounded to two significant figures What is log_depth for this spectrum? -1.6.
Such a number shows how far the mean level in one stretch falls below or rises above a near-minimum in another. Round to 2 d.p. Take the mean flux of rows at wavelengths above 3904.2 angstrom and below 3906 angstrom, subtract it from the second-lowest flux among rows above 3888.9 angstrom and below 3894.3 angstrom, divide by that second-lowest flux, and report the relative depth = -0.24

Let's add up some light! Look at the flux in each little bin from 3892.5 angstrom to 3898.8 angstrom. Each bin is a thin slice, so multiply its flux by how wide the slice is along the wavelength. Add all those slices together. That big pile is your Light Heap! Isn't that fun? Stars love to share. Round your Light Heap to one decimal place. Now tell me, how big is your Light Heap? 4.4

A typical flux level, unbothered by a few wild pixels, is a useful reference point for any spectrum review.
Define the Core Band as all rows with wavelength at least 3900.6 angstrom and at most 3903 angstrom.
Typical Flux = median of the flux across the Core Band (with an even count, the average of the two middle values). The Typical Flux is 0.742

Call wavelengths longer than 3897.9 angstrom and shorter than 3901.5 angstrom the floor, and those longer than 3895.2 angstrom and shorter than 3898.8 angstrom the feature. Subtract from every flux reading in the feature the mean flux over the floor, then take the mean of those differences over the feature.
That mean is -0.091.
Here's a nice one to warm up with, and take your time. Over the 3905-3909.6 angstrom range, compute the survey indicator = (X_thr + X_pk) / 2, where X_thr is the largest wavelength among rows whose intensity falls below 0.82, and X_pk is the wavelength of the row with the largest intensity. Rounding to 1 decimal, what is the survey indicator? 3908.2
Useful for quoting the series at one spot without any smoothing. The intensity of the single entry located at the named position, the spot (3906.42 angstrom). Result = 0.711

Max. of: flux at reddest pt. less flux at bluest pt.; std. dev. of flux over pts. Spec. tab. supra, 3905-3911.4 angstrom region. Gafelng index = 0.236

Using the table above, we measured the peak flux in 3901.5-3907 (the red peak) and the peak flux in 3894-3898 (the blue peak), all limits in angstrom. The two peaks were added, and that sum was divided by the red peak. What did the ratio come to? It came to 1.90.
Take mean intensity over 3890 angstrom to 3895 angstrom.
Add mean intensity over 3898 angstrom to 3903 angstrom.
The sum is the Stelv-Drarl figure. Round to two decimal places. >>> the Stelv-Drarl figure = 1.50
